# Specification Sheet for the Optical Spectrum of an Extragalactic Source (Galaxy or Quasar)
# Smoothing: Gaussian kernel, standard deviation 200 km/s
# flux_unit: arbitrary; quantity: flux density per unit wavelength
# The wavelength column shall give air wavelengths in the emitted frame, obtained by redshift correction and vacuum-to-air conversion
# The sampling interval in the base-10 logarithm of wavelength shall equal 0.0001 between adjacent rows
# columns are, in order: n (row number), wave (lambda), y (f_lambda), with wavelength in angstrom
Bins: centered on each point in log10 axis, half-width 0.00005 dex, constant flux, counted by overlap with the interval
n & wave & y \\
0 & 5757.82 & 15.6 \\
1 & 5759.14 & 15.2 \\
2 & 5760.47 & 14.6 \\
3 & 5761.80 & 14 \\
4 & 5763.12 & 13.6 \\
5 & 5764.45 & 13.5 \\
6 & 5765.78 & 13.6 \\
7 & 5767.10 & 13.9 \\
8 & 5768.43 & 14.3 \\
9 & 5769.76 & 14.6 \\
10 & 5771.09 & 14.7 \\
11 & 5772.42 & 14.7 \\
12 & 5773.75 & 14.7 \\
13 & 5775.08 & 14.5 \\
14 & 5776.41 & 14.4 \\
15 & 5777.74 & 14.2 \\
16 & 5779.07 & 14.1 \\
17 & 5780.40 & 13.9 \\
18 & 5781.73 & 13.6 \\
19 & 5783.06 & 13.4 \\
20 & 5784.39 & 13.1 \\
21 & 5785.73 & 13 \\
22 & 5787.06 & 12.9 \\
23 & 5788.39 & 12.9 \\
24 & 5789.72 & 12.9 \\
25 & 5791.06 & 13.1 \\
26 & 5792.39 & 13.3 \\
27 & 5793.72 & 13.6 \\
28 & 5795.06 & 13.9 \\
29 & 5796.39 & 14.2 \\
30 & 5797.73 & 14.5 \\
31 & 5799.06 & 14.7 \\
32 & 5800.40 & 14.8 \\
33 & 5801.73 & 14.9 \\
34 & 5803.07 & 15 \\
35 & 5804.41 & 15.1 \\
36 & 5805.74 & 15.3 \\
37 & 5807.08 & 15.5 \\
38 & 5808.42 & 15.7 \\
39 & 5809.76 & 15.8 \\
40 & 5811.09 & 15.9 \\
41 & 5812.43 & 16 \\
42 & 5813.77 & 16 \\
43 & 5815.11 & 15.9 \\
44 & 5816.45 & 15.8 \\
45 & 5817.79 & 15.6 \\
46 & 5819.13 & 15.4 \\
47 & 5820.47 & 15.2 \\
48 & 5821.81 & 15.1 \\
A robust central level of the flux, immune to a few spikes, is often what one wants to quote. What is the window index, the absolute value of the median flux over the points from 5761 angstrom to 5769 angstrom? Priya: 13.75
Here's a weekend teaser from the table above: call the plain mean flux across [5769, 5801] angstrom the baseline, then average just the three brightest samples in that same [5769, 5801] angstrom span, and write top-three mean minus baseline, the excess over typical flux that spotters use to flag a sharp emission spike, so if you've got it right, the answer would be 0.83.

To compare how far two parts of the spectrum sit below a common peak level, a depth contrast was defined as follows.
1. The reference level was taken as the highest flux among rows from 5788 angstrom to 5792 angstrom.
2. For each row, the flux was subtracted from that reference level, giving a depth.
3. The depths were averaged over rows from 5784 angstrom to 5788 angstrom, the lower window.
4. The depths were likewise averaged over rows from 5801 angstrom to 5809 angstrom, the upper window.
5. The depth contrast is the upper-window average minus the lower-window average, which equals -2.25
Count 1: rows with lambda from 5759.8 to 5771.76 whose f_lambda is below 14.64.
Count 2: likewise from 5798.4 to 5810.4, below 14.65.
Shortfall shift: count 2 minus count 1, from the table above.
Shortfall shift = -8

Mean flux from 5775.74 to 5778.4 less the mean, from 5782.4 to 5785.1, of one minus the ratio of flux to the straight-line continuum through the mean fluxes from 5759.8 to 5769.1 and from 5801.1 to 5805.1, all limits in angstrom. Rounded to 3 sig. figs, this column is 14.2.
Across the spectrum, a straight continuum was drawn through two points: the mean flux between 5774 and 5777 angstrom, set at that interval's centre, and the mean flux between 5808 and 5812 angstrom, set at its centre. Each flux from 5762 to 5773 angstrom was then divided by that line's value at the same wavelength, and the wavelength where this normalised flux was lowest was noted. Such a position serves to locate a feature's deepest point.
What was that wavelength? 5764.45 angstrom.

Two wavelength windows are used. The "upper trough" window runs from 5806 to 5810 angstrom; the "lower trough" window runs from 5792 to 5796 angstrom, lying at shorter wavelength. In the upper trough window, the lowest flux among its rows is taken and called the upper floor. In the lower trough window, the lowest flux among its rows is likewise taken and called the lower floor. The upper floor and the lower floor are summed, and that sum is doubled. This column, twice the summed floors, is 57.60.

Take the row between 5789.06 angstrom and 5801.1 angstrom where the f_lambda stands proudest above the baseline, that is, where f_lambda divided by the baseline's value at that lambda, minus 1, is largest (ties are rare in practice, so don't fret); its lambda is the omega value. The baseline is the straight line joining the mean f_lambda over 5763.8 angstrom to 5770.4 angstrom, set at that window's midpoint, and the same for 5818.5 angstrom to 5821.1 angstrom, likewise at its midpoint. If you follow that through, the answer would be 5800.40 angstrom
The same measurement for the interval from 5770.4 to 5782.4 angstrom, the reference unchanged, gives 5771.09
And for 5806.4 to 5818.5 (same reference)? 5812.43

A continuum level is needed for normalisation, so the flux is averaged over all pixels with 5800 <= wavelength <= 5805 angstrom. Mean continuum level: 15.0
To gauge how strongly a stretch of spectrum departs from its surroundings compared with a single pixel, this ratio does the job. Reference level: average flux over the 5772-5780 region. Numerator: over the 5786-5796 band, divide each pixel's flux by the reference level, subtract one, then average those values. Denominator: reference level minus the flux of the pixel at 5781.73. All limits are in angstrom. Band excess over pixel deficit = -0.10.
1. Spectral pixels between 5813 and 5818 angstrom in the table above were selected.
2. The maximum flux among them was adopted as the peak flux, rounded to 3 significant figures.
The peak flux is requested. 16.0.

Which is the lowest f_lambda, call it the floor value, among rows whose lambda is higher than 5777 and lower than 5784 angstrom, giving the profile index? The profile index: 13.4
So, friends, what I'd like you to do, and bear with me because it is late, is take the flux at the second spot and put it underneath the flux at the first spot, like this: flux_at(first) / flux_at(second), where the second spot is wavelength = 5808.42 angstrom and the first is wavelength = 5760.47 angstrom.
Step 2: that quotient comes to 0.93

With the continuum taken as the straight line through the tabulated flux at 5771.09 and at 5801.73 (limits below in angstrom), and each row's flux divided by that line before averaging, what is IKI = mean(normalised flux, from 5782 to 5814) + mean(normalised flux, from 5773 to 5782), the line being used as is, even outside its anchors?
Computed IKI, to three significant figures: 1.93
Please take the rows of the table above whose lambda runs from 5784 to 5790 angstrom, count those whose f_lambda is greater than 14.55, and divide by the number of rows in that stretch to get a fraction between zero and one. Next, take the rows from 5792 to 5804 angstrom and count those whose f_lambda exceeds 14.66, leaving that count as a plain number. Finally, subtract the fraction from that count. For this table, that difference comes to 4.0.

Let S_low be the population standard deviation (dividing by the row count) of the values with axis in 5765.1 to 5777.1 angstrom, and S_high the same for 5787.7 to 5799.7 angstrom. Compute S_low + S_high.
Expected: 1.0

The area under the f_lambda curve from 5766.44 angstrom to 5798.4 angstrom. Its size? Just 443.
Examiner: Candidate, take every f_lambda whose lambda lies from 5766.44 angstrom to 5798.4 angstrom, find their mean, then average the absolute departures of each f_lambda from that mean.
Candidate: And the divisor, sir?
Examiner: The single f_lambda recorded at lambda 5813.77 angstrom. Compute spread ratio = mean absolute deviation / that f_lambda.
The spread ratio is 0.035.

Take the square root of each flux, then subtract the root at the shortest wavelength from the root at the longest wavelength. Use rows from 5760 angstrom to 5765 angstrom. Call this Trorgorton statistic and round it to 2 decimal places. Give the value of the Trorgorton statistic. -0.15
